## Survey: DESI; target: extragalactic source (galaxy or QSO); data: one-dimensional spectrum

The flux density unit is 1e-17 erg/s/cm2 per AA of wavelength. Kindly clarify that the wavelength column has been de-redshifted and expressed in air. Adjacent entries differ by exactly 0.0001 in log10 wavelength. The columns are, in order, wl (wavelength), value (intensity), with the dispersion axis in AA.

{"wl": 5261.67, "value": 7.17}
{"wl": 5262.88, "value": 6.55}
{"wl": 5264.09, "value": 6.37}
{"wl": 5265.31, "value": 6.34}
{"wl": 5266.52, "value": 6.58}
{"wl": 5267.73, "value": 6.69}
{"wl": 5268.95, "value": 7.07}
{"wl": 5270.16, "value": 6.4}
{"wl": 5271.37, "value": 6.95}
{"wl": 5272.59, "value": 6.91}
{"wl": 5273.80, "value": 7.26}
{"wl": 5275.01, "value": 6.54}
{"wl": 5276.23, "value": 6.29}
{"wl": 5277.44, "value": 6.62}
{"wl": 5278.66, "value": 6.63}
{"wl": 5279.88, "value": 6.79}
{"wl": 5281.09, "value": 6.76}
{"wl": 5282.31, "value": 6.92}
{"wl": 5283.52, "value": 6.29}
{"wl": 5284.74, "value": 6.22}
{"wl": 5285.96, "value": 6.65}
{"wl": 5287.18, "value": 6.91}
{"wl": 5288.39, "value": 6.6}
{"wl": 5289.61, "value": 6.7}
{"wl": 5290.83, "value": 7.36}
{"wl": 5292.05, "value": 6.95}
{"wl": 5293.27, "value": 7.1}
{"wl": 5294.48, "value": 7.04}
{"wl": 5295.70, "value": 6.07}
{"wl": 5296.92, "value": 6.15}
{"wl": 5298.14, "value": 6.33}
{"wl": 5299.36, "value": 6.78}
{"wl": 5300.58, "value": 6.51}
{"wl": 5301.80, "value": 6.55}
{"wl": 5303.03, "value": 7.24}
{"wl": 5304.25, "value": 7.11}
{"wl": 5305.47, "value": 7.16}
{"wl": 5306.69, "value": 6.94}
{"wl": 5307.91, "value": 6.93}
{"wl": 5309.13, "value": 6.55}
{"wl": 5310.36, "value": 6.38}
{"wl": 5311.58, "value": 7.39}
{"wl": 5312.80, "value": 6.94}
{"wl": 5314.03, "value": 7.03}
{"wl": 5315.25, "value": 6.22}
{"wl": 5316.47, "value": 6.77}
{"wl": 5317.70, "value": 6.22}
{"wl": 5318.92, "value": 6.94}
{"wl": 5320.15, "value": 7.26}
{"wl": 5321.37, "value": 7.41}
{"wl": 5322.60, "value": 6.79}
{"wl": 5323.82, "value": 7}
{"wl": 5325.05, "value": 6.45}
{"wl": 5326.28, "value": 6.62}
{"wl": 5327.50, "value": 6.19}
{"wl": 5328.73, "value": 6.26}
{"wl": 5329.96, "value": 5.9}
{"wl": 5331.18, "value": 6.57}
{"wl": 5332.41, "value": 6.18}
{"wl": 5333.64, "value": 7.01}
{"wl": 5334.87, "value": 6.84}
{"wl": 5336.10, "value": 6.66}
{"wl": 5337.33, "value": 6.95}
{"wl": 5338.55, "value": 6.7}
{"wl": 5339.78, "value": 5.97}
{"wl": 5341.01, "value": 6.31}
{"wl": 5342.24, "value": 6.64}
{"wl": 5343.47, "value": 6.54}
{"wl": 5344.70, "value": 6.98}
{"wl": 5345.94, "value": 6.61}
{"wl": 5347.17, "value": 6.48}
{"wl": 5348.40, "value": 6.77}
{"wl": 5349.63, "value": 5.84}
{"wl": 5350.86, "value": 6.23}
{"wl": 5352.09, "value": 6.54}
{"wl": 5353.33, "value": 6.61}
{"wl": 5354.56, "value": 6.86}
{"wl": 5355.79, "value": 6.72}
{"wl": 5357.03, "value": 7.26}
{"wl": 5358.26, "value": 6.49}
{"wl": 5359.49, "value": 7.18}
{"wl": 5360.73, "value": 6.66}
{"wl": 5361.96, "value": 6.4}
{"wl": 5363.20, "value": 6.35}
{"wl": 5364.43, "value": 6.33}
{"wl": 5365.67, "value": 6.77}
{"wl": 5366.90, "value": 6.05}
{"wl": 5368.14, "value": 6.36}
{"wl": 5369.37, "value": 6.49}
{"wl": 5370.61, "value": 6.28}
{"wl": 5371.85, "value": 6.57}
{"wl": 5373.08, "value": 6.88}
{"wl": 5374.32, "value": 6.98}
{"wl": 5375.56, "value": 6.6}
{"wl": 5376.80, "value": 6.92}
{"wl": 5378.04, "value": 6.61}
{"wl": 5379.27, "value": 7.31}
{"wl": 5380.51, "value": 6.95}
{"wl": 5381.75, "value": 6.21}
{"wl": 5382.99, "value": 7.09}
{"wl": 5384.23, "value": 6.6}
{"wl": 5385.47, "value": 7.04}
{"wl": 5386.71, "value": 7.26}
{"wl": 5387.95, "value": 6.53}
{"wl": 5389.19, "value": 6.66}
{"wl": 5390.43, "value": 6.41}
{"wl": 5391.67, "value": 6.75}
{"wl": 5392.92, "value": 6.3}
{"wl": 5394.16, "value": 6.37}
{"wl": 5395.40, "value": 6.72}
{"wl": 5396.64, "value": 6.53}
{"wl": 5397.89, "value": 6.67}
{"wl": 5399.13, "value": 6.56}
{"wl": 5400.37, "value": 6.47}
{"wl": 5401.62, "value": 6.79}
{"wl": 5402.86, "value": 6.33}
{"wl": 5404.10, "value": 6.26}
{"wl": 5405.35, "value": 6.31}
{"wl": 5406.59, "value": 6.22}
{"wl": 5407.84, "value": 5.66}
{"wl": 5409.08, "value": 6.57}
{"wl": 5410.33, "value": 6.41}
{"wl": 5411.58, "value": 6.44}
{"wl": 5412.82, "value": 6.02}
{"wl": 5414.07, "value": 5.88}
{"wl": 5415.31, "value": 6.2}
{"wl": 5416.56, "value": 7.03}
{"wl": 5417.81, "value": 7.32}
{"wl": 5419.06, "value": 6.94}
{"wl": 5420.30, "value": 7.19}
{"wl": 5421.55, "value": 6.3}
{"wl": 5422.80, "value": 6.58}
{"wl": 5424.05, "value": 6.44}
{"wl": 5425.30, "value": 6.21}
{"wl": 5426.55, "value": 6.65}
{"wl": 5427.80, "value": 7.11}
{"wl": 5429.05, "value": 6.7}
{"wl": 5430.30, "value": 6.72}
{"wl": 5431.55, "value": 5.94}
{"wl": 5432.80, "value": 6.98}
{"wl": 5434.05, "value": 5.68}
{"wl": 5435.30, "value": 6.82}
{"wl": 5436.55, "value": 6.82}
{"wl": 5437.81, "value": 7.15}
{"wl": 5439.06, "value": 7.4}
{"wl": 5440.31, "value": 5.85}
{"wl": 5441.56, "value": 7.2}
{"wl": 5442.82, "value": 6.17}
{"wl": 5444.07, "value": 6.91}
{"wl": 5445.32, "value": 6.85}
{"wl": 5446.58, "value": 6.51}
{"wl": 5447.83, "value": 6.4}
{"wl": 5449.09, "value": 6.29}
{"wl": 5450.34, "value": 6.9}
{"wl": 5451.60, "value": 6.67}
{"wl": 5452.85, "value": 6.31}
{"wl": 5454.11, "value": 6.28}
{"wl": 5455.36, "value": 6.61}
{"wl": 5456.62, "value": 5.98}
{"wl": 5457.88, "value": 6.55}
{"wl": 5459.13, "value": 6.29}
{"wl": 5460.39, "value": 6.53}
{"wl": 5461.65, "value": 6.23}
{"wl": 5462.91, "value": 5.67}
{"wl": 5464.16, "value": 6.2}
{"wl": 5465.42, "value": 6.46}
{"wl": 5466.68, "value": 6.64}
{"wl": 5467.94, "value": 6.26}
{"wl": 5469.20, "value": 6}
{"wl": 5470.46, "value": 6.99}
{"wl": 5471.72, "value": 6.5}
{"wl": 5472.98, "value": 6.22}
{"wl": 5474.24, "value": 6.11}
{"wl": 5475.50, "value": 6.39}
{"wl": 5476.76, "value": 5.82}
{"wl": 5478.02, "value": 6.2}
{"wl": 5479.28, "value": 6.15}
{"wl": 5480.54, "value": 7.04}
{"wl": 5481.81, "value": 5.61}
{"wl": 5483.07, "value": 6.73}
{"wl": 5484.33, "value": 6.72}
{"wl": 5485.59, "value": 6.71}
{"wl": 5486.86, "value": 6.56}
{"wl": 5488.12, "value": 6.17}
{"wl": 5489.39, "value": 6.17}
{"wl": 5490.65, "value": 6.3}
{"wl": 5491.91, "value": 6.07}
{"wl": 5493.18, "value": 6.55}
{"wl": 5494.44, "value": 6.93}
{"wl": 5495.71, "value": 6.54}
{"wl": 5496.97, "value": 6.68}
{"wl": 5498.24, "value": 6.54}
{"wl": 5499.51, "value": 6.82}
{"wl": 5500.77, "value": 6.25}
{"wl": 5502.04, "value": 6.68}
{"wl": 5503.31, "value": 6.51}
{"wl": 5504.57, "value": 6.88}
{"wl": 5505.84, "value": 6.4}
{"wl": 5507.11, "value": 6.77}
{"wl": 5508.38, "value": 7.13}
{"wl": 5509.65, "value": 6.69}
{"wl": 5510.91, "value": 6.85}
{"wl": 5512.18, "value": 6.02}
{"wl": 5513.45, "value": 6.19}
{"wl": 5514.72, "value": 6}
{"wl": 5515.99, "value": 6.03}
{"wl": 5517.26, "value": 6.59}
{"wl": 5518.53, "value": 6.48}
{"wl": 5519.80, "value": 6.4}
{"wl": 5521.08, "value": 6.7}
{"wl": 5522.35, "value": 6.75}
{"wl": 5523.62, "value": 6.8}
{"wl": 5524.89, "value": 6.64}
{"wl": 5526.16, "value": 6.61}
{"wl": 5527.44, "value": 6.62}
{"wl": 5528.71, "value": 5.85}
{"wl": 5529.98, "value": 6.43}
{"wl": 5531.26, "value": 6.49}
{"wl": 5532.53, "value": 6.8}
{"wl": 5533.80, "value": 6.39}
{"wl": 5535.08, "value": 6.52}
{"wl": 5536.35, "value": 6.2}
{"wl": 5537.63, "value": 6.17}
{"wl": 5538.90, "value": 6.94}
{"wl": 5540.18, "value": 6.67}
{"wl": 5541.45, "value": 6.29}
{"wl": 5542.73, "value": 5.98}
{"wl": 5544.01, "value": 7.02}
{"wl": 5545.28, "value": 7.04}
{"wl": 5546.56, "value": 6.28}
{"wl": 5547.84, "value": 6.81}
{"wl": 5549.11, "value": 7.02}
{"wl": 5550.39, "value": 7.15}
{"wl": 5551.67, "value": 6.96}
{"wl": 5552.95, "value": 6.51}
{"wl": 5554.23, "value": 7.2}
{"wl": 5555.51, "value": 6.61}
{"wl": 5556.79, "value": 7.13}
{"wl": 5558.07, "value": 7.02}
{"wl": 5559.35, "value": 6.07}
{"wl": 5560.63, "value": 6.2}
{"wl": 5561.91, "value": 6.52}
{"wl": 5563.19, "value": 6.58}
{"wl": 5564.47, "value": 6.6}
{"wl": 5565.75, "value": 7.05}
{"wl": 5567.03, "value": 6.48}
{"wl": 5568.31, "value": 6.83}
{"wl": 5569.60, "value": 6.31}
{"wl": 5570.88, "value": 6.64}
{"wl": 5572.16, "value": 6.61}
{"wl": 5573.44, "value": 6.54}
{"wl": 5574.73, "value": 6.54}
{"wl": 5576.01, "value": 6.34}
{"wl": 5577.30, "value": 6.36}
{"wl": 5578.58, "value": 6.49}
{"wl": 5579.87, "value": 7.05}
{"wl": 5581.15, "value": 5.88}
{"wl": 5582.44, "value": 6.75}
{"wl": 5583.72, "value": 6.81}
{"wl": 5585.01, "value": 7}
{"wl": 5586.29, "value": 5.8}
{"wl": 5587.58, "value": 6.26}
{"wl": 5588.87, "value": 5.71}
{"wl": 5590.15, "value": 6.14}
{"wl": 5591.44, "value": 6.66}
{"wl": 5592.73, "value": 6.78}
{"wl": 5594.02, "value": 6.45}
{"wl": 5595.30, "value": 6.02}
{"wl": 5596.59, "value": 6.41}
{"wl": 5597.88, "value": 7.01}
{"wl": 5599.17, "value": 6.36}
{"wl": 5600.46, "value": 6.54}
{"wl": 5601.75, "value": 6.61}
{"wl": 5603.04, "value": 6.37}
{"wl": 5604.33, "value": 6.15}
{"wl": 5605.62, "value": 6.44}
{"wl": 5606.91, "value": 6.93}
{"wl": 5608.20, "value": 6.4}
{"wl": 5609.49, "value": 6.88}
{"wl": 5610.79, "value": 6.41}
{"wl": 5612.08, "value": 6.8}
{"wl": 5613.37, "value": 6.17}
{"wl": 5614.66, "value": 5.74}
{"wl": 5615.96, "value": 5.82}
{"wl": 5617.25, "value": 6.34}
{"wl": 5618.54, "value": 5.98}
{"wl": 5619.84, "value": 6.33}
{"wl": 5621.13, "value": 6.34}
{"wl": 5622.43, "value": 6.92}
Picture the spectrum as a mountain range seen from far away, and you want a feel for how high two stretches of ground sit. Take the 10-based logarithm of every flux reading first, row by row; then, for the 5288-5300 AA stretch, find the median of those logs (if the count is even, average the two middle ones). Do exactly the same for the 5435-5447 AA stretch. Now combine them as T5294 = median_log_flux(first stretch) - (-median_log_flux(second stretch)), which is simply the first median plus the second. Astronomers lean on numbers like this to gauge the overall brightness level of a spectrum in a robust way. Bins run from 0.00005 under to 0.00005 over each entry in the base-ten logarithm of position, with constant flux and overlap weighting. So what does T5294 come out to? 1.66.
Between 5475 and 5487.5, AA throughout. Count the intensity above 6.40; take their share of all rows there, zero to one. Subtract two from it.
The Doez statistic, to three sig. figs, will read -1.50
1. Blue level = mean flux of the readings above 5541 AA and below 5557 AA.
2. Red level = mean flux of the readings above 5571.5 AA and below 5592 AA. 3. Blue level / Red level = 1.05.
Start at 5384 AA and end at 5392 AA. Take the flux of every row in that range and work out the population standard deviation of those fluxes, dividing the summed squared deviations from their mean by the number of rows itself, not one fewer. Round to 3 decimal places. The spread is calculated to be 0.277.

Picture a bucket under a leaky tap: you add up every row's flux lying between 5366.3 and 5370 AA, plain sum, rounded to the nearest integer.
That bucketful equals 19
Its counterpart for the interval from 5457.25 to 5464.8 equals 37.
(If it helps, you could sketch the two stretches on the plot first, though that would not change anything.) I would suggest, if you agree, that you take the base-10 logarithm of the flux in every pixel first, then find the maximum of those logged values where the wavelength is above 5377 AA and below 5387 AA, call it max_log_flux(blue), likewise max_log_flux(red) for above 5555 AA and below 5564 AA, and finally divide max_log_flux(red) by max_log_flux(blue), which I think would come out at 0.99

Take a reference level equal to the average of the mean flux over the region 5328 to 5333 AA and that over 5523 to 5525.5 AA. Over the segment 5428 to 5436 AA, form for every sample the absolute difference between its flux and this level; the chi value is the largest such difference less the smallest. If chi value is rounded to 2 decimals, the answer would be 0.57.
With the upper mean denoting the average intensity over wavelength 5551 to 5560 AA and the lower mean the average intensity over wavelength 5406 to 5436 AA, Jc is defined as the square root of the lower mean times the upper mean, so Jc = 6.64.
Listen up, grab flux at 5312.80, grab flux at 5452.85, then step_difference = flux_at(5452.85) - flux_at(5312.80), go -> -0.6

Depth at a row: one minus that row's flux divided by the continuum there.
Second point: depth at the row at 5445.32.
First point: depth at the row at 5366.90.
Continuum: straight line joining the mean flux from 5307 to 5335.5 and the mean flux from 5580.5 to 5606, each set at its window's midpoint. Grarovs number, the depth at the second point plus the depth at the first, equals 0.045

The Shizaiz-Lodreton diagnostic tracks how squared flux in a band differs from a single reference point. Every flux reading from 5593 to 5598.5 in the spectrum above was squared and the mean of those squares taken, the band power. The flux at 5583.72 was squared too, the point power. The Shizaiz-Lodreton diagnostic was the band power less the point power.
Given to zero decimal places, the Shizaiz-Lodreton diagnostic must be -4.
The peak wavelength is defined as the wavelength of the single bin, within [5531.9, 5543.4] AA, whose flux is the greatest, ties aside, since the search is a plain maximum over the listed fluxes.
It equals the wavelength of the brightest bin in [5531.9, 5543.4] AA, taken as 5538.90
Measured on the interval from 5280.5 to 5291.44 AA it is 5290.83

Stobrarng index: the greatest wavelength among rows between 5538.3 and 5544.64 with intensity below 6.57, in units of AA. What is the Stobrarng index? 5542.73 AA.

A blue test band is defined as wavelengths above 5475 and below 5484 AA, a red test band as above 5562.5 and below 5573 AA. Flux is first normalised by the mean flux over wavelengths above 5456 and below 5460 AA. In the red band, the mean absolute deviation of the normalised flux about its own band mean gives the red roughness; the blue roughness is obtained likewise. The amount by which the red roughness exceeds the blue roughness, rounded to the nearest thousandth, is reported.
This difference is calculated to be -0.036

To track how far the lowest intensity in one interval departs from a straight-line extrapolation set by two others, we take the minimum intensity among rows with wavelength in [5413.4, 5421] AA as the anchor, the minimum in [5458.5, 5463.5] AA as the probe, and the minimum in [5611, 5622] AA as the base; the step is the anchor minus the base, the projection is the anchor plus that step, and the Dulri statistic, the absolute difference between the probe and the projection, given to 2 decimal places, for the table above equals 0.35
